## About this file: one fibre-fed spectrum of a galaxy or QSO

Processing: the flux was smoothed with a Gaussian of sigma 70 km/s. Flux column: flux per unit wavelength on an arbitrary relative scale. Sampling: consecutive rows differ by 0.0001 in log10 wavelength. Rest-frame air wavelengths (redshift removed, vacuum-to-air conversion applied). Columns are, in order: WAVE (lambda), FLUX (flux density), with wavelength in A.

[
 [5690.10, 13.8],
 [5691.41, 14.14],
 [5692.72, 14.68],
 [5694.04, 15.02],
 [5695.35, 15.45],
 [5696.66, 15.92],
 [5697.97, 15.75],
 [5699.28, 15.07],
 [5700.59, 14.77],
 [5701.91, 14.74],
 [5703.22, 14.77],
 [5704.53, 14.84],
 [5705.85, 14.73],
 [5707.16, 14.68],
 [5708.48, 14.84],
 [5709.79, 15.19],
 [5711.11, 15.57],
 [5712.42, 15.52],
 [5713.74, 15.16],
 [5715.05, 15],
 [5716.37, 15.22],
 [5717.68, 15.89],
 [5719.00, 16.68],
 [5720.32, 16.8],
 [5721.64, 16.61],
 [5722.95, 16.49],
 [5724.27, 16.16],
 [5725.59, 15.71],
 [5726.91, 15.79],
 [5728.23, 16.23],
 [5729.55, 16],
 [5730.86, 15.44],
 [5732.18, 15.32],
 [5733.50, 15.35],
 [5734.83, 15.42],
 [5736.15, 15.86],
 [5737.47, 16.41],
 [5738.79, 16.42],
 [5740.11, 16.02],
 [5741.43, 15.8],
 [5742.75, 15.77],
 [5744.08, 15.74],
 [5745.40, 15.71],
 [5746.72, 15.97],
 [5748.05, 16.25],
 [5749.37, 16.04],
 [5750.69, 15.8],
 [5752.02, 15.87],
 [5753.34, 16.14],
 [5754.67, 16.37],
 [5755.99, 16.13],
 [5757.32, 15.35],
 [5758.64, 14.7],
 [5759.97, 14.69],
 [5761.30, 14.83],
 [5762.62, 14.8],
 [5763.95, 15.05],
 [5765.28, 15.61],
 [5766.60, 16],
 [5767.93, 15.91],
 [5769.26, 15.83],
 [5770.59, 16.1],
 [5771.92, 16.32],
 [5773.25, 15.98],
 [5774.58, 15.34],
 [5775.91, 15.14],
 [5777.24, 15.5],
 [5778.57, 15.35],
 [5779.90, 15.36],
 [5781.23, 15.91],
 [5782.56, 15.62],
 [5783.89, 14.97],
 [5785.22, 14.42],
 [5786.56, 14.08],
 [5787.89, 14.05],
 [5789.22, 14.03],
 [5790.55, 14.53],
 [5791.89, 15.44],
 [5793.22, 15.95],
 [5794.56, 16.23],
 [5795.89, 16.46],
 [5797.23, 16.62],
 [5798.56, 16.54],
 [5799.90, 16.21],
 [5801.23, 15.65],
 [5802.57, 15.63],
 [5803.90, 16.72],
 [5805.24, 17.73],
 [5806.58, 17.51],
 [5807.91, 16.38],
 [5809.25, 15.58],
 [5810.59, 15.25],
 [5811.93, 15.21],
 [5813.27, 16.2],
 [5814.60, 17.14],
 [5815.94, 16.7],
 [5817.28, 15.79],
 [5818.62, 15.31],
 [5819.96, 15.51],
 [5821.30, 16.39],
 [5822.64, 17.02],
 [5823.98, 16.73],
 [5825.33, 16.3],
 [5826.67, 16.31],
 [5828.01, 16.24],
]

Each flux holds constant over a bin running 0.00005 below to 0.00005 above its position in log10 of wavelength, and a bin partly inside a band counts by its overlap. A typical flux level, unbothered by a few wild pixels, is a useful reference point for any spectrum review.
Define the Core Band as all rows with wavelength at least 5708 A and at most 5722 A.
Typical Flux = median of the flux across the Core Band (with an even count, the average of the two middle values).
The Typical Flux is 15.5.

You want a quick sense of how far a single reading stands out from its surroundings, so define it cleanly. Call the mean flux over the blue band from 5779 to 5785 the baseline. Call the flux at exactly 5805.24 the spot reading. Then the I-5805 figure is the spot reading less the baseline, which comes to 2.3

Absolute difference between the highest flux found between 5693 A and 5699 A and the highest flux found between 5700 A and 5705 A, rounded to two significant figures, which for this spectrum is 1.1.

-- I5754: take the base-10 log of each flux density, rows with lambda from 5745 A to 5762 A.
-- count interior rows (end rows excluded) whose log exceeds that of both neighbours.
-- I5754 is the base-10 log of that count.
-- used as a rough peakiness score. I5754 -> 0.30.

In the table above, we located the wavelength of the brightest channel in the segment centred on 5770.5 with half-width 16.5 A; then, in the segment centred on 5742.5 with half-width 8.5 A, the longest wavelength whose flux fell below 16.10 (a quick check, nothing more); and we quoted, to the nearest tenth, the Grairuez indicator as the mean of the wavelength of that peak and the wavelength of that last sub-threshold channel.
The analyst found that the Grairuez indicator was 5752.7 A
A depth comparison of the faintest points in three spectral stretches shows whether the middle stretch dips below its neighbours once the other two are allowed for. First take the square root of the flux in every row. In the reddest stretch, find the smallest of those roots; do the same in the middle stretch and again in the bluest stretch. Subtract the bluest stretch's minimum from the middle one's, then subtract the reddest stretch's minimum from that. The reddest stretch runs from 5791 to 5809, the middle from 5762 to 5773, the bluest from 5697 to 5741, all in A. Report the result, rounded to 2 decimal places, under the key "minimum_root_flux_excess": -3.91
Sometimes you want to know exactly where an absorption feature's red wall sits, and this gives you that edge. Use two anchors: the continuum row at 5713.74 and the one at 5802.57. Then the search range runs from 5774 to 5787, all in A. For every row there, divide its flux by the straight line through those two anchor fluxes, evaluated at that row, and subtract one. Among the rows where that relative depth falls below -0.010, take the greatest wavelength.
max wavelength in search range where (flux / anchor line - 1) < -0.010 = 5786.56 A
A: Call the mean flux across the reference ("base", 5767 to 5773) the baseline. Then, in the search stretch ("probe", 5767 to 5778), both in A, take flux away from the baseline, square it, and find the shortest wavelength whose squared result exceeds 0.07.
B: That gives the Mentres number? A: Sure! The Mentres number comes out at 5771.92 A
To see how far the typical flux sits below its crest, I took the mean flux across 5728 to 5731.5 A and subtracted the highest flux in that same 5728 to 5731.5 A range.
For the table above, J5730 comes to -0.34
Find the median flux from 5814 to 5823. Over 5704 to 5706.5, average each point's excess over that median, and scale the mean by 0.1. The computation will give -0.16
